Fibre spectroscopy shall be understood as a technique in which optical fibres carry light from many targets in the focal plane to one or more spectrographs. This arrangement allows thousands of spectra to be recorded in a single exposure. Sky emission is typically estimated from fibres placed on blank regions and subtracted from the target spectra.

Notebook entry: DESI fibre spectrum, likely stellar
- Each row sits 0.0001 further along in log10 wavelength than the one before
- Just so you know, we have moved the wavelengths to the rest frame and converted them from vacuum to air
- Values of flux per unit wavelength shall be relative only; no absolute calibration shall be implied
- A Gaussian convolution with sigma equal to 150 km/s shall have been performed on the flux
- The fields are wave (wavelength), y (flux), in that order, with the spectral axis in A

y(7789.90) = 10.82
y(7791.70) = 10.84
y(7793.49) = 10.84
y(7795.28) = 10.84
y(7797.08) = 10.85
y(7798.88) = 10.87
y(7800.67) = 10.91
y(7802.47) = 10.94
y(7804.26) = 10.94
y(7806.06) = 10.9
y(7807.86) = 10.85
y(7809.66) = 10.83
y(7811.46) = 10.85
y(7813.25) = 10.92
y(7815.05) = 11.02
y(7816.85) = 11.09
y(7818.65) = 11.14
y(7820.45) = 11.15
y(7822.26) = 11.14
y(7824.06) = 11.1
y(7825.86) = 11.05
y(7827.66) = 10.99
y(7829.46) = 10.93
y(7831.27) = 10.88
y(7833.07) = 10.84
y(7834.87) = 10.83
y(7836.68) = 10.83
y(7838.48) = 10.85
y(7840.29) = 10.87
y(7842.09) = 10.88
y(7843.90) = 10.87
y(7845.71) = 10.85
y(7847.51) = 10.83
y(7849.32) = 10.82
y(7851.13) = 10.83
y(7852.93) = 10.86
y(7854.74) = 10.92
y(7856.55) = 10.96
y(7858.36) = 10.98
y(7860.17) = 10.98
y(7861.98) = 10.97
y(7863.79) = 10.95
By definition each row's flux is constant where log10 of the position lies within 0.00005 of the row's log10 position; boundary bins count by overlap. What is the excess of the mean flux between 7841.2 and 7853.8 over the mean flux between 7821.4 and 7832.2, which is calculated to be -0.17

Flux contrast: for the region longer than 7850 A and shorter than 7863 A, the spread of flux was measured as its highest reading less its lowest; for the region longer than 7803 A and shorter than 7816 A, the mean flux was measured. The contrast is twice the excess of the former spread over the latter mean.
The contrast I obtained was -21.5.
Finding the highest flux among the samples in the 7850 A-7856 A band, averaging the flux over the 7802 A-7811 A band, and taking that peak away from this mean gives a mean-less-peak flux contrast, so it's -0.03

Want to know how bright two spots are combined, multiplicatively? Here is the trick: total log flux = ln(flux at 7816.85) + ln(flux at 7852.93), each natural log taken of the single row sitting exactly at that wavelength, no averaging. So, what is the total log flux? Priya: 4.79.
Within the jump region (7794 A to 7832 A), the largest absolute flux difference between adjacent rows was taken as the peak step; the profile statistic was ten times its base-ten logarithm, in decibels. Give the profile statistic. -10.0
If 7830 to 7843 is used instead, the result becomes -14.0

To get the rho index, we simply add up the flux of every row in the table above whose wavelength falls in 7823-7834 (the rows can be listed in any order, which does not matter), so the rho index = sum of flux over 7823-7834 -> 65.8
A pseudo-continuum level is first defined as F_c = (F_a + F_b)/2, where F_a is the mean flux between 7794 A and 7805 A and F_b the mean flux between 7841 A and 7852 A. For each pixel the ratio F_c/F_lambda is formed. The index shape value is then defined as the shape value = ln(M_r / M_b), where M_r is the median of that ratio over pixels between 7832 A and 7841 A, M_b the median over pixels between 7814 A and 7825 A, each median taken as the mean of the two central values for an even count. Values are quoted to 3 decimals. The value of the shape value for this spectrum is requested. 0.025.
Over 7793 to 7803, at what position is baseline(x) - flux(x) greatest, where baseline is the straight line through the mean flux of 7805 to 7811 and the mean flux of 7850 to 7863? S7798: 7795.28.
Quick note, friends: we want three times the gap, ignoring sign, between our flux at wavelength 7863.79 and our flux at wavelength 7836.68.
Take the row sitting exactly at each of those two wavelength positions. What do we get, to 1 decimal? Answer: 0.4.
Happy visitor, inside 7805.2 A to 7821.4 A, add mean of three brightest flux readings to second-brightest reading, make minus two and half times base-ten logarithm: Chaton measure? -3.37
